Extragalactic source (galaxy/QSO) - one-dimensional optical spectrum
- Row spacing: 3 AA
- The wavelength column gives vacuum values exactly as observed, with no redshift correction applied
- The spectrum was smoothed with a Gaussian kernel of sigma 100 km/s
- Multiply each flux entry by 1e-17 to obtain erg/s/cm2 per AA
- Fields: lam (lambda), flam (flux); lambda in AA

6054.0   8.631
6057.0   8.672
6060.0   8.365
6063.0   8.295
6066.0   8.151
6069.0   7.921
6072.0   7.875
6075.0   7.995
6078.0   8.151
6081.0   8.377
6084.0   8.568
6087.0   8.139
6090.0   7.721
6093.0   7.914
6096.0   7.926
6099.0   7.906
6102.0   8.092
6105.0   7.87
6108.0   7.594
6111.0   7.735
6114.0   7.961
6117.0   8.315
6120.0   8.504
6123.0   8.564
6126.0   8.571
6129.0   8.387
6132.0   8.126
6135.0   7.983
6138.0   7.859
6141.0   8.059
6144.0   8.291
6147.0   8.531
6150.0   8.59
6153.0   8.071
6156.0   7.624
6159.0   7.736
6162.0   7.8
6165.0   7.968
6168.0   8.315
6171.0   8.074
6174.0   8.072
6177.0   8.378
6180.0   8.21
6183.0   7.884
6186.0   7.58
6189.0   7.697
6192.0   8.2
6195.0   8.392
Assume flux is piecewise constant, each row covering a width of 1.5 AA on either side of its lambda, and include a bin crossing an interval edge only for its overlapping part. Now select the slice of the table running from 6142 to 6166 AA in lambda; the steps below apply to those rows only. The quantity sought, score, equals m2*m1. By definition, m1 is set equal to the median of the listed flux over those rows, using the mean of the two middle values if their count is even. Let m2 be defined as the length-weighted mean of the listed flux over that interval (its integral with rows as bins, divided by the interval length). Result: 65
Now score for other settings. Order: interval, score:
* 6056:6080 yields 67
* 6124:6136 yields 68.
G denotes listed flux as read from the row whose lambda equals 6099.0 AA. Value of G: 7.906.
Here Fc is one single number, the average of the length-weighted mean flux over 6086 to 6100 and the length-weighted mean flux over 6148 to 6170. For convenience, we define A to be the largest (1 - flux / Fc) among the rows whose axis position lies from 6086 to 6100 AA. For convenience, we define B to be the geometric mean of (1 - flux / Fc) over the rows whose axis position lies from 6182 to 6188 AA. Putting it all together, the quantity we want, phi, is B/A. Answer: 0.7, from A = 0.031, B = 0.023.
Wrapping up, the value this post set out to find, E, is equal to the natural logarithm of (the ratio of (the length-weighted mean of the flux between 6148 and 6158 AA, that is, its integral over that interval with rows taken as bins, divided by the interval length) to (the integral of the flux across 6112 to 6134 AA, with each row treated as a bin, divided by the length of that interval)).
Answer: -0.03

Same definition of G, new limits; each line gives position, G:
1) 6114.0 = 7.961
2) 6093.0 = 7.914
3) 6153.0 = 8.071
